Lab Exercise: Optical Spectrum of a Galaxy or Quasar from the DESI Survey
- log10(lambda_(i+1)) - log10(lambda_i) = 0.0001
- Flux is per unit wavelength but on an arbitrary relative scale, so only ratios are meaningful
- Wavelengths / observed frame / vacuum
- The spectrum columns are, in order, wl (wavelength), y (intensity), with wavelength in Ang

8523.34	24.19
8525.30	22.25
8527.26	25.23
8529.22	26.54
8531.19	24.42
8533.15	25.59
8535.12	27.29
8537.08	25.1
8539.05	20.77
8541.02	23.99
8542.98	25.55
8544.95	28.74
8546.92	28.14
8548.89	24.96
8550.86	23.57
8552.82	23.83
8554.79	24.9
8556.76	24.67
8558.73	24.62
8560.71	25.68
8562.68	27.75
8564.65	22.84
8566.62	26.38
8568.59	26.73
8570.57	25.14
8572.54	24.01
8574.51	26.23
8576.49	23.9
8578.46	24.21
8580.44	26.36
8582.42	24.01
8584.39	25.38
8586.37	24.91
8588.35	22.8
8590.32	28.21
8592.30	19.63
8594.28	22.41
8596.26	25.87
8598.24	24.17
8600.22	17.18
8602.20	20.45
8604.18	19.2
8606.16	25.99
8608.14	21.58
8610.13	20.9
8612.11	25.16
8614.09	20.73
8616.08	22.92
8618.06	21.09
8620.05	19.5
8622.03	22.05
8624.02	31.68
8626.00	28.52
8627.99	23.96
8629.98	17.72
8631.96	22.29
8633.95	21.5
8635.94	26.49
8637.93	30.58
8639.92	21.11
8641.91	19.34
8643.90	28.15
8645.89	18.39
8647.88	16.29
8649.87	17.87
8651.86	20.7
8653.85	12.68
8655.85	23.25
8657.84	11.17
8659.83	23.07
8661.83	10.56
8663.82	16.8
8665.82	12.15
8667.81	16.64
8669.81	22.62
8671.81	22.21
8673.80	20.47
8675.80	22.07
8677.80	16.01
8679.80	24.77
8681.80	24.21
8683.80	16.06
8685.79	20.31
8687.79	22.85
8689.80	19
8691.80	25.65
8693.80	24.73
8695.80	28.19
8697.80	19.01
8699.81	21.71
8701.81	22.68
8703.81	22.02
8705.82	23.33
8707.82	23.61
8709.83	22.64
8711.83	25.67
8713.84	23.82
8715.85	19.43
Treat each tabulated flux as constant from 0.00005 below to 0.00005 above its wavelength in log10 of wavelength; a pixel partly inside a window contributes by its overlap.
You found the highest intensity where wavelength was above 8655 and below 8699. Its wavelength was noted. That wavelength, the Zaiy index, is 8695.80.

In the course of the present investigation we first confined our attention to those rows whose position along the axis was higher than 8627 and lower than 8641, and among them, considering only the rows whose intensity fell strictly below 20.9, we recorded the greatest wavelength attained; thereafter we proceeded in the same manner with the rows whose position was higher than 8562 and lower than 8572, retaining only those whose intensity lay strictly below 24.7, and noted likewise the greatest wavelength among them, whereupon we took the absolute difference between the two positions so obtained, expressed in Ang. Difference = 65.3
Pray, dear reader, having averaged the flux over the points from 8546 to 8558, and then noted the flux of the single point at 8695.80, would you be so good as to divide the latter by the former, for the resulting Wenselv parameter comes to 1.13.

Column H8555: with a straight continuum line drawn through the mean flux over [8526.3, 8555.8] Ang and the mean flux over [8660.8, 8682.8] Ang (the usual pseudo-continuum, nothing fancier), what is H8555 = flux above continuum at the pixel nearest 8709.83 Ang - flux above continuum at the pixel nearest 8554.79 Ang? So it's 5.2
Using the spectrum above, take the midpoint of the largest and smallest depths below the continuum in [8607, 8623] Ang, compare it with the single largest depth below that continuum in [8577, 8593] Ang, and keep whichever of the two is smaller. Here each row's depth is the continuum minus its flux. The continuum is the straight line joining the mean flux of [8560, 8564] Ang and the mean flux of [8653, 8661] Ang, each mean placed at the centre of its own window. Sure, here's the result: -1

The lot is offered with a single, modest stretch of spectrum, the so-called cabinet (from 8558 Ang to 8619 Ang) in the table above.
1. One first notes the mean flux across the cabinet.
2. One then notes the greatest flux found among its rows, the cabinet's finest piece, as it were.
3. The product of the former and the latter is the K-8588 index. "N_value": 670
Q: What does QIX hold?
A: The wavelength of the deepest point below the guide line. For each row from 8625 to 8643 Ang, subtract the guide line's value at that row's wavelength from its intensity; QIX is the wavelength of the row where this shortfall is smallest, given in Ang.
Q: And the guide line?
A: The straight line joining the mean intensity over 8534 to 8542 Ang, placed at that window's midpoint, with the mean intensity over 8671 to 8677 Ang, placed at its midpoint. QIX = 8629.98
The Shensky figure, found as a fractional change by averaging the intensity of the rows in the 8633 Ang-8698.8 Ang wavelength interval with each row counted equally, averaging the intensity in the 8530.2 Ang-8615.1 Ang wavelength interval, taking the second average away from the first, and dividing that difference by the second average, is -0.16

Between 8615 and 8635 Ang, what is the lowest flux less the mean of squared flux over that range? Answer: -532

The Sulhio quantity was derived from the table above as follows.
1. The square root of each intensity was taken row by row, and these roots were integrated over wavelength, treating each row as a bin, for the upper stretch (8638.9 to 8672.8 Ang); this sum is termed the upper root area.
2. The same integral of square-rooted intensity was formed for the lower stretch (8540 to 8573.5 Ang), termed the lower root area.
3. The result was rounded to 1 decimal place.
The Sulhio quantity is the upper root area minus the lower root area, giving -24.5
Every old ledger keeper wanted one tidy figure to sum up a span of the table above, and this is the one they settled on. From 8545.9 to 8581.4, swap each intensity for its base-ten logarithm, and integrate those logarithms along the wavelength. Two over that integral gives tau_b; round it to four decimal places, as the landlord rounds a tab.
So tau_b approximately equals 0.0402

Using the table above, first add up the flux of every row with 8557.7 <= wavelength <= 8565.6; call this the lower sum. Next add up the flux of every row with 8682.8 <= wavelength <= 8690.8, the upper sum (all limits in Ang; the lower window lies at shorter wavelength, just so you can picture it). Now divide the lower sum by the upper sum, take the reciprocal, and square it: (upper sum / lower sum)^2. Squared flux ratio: 0.60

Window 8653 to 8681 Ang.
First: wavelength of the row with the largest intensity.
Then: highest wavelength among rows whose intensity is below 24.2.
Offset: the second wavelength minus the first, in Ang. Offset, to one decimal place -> -2.0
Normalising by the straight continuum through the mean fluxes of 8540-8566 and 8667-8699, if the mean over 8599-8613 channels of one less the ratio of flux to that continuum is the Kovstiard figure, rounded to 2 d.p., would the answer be 0.10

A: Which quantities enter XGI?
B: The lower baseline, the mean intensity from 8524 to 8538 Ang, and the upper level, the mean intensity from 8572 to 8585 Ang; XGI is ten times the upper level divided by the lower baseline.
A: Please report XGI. 9.9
